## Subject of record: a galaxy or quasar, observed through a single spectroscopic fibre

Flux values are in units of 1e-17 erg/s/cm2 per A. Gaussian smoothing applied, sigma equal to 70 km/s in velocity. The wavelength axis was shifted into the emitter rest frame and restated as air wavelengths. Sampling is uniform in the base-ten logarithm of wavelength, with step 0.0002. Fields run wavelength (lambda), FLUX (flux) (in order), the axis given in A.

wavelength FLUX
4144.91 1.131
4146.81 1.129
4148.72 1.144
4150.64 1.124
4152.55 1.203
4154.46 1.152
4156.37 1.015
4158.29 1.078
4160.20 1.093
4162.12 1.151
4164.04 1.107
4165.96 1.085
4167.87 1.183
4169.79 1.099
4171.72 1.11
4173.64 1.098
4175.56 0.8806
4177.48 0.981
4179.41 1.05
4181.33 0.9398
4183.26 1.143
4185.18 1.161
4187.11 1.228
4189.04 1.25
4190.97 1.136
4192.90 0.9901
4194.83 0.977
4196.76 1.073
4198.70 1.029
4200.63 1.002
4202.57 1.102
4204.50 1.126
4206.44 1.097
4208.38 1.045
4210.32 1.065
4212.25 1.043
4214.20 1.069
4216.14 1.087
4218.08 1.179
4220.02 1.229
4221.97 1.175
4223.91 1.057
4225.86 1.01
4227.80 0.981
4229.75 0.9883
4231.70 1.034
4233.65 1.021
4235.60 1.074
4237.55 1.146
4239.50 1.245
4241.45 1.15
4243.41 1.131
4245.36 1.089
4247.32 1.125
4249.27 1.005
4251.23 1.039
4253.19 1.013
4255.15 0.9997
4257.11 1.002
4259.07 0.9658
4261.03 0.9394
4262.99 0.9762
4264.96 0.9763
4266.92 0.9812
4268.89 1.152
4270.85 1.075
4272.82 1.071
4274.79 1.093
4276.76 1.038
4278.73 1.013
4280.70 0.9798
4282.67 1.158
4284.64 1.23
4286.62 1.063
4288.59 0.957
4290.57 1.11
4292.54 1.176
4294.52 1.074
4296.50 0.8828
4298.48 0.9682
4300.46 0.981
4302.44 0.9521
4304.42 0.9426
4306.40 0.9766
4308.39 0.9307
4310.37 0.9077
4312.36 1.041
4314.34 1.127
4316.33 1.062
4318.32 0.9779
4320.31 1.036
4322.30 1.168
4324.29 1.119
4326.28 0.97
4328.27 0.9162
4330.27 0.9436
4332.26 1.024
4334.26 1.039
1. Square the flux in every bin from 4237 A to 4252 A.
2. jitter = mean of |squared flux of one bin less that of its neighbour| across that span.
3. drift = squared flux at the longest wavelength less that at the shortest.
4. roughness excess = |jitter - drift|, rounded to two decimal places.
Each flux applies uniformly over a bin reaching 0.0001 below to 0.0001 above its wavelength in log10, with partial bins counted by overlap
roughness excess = 0.38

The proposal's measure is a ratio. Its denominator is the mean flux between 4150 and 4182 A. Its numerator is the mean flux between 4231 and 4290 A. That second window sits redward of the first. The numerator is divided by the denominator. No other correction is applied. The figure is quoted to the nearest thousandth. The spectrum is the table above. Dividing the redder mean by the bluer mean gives 0.980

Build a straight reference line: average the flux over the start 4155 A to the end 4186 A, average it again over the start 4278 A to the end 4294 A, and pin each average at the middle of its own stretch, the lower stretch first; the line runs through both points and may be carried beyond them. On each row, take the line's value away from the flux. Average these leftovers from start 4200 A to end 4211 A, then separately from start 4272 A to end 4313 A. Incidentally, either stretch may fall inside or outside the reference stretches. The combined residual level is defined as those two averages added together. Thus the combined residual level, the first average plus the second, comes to -0.065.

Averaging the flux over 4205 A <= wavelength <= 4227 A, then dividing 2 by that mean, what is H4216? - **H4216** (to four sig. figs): 1.825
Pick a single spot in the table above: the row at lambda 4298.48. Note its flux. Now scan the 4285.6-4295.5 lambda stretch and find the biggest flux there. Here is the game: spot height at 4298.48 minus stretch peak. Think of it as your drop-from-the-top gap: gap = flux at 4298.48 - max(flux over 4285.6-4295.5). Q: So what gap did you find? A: -0.21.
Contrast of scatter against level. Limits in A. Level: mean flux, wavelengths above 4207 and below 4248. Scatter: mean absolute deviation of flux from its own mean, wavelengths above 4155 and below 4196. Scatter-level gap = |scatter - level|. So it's 1.020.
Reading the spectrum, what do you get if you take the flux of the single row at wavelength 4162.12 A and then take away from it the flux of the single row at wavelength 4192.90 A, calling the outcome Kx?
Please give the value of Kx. 0.16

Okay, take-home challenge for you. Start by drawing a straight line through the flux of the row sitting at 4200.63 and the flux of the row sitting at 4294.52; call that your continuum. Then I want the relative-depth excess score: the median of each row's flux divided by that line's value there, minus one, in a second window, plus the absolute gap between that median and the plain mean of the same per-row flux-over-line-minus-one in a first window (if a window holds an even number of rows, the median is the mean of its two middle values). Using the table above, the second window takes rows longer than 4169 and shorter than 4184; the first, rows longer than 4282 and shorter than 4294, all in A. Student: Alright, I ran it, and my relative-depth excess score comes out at 0.14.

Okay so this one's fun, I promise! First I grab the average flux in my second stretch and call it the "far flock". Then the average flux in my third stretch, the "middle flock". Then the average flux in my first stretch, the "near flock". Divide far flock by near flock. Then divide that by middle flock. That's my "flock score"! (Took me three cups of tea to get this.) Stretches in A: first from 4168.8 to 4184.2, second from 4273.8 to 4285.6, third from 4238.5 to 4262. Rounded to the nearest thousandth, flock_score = 0.988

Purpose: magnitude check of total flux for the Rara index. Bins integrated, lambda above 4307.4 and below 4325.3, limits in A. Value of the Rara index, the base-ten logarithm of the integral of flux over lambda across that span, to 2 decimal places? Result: 1.27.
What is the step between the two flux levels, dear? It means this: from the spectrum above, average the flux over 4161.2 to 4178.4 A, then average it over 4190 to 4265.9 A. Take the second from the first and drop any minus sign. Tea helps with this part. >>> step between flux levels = 0.02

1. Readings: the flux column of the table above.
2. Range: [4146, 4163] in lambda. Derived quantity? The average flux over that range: 1.12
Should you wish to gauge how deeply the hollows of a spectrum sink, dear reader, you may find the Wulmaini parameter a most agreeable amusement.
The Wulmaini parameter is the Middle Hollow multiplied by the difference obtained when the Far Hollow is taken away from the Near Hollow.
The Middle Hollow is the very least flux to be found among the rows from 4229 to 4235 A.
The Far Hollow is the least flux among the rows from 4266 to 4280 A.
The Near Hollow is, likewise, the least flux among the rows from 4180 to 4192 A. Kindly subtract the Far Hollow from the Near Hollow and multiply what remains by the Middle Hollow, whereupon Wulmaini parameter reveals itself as -0.04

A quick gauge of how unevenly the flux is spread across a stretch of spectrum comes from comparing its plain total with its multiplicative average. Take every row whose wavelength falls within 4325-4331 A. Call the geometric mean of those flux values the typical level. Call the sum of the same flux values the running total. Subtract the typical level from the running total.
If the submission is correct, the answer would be 1.89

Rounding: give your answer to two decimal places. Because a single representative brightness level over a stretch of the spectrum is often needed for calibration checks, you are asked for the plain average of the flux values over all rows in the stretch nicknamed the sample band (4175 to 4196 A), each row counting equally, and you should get 1.07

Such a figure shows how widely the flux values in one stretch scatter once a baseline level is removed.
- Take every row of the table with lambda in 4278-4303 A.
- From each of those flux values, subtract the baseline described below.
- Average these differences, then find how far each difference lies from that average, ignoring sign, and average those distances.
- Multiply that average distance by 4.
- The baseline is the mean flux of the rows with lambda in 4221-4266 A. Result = 0.34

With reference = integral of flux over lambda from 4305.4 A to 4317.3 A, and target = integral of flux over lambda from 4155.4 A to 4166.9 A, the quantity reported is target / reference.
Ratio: 1.04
